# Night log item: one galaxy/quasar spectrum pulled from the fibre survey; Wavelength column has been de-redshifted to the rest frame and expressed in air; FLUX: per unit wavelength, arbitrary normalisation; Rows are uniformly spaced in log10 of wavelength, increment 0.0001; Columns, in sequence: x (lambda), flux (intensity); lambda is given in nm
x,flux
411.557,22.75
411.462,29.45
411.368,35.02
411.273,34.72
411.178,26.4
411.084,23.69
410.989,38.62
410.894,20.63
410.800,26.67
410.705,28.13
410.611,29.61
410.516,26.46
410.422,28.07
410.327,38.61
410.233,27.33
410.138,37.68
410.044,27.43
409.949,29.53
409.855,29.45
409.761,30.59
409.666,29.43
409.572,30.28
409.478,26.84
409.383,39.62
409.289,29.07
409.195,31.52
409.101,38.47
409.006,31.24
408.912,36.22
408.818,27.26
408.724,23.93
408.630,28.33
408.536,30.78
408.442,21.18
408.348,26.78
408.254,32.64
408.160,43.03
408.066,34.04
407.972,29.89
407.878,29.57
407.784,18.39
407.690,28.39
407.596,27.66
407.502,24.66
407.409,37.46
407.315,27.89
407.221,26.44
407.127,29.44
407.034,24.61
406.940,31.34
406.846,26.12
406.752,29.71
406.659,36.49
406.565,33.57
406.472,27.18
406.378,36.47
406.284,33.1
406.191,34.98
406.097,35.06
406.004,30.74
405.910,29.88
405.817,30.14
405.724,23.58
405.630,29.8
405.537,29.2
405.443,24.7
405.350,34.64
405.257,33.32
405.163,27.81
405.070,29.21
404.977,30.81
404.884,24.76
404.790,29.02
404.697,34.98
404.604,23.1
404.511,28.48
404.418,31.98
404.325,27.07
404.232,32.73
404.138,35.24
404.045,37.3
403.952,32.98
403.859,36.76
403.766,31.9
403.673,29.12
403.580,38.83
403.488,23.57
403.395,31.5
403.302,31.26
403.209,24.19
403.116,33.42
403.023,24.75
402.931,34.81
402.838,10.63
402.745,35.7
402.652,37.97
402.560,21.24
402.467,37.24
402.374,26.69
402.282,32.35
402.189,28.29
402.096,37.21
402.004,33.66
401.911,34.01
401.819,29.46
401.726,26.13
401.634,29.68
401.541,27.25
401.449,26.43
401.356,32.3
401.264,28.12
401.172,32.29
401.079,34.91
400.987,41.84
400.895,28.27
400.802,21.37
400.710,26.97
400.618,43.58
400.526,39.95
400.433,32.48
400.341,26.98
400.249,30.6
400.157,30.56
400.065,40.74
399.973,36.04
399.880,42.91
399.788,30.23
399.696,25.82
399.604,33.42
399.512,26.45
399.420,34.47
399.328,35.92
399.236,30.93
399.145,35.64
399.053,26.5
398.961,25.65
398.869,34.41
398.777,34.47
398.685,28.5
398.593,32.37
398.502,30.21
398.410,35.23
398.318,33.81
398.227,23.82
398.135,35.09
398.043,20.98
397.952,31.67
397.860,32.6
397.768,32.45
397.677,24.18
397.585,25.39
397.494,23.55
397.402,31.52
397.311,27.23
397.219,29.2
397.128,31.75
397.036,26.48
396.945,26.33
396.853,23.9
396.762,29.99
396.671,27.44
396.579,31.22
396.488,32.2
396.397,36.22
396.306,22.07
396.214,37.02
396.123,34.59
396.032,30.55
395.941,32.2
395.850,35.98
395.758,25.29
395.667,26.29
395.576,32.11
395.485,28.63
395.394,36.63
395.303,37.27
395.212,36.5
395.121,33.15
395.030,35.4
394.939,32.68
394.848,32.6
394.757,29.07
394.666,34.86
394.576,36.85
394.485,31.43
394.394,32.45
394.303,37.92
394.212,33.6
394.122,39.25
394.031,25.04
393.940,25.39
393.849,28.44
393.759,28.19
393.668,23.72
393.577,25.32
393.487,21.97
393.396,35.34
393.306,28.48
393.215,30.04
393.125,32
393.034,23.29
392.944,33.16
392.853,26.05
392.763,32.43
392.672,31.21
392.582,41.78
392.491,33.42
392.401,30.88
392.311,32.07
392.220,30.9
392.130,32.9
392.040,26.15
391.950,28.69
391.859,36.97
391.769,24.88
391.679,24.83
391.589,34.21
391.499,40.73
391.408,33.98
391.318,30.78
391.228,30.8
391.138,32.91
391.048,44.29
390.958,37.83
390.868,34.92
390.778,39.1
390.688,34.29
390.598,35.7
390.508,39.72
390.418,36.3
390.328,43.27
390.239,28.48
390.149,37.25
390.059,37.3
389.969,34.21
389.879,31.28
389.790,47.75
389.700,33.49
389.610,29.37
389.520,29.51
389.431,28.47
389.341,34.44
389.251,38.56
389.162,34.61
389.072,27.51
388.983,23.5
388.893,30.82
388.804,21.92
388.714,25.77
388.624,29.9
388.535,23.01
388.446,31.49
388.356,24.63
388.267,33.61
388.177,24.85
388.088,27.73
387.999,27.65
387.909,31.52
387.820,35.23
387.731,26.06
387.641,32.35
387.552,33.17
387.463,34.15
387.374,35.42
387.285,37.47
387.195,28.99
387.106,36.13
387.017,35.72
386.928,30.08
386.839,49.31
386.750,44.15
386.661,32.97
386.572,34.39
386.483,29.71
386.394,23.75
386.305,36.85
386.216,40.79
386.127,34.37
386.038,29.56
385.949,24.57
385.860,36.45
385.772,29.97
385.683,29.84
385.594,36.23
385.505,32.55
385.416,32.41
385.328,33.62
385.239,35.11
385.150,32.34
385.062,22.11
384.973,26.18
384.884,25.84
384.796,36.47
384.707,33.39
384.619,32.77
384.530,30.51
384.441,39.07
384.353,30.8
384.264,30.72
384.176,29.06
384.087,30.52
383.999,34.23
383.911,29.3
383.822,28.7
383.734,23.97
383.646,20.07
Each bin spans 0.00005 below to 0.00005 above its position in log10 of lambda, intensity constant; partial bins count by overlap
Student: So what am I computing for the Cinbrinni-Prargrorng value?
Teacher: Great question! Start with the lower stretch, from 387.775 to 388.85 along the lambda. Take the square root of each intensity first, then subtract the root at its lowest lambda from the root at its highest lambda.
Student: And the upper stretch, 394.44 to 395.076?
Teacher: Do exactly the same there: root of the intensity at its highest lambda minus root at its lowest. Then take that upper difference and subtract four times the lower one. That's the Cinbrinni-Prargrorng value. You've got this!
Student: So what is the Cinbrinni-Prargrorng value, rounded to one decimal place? 5.4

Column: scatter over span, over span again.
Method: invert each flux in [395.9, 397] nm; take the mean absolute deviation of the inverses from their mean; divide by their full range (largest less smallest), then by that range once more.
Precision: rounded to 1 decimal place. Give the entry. 13.2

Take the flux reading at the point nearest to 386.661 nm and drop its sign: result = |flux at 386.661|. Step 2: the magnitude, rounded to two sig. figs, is 33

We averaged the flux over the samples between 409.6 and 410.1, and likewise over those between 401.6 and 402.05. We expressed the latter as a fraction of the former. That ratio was 1.04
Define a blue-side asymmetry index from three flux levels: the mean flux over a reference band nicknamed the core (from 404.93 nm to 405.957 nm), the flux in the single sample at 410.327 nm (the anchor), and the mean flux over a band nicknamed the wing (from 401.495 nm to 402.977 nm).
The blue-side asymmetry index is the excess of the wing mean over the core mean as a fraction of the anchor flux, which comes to 0.02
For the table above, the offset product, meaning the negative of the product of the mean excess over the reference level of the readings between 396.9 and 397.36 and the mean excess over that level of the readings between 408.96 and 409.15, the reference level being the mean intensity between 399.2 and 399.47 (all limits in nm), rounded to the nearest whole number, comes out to 6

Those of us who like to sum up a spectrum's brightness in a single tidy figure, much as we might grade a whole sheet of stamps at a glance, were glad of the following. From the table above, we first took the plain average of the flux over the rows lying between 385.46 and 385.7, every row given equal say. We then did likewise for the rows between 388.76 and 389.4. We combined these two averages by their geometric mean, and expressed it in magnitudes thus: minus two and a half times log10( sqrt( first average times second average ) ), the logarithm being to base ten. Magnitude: -3.75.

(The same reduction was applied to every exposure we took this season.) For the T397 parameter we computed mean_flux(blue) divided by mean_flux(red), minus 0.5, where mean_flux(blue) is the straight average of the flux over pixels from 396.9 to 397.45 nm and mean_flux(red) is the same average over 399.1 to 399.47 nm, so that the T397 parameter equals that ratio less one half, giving 0.34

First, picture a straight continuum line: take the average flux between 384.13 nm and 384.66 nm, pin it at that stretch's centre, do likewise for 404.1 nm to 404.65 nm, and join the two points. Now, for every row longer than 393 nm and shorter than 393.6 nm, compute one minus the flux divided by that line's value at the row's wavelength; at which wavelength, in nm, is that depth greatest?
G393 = 393.487 nm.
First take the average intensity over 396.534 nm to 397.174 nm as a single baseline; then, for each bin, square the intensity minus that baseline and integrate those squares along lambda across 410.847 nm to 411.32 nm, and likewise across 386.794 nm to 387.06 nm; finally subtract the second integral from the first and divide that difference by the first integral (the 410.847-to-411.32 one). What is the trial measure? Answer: -1.1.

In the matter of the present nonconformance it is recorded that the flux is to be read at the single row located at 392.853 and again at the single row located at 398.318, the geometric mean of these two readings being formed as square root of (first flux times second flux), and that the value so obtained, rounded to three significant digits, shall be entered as 29.7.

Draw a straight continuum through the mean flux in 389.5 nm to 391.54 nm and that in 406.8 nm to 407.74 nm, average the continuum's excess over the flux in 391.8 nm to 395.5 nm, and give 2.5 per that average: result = 0.9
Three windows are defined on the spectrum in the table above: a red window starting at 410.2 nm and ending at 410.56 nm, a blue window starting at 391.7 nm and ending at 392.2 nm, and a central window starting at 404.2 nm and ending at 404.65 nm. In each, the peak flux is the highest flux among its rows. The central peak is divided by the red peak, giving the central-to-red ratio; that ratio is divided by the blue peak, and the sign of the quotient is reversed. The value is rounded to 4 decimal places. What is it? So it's -0.0229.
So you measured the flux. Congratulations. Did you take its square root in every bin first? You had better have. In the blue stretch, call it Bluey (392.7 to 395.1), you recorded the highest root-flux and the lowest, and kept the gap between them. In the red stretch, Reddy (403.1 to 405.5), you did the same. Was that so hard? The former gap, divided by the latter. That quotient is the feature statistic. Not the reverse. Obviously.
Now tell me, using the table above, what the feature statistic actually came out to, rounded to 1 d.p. 1.1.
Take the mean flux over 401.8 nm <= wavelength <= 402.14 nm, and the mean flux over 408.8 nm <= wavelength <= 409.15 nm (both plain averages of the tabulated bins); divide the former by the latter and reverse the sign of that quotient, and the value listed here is -1.01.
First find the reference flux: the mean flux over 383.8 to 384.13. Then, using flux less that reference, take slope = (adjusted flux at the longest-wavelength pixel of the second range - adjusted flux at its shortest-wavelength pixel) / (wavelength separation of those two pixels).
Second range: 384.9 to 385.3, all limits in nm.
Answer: 34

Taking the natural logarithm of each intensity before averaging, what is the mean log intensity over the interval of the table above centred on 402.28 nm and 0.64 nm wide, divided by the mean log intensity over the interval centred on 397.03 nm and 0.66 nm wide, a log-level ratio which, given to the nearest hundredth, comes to 1.03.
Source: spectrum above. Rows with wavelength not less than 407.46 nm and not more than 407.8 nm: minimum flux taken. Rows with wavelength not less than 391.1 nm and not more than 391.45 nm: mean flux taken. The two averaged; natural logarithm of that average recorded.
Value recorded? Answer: 3.23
